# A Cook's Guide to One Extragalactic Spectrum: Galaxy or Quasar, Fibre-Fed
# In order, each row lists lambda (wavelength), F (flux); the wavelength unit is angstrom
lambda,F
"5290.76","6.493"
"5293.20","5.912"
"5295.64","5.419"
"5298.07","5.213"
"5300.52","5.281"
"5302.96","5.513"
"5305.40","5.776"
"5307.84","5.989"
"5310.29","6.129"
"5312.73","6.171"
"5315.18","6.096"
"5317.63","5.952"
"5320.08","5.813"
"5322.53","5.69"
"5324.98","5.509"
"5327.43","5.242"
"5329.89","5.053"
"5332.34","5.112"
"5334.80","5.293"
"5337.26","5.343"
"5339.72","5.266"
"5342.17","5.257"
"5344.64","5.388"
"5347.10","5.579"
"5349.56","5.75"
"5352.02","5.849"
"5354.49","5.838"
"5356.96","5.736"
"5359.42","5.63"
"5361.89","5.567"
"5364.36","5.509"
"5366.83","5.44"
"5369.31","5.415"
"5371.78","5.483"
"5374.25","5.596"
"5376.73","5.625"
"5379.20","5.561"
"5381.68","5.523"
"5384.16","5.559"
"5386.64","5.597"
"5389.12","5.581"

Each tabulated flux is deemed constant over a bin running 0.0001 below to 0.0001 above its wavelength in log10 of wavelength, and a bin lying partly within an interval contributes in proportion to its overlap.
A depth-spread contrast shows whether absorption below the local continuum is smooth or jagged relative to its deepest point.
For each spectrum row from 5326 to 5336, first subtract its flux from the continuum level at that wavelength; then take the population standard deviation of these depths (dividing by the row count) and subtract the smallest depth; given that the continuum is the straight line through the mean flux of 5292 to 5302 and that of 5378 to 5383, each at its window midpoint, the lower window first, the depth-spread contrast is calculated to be -0.1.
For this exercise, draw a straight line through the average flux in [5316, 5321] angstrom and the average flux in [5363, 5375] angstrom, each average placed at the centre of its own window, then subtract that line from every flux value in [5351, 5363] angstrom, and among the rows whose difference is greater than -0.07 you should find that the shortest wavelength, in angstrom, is 5352.02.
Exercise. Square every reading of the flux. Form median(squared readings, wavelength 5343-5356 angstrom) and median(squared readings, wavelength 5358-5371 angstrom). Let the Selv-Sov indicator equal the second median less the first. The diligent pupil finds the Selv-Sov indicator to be -2.7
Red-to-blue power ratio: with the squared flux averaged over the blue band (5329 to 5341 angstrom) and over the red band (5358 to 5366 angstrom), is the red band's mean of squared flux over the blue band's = 1.14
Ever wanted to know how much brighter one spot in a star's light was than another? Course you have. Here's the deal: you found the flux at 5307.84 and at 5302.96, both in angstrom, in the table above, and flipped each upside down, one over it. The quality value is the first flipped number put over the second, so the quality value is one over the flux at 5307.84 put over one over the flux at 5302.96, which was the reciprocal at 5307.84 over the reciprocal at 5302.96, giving 0.92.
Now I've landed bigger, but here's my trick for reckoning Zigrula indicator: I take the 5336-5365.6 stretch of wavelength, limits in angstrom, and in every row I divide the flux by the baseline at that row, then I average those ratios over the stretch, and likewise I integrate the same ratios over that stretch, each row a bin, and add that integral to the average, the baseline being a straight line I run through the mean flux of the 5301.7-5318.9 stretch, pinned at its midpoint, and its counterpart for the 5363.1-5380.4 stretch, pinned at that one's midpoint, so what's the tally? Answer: 30.0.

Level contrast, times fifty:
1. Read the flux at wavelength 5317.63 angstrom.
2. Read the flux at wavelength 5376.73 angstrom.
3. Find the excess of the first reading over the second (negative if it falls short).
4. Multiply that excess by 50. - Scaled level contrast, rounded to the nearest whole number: 16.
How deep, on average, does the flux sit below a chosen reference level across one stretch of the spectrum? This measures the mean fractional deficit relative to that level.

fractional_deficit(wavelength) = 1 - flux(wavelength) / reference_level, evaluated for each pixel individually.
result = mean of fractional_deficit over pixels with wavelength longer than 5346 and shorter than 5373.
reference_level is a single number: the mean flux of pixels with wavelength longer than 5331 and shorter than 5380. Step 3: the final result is -0.02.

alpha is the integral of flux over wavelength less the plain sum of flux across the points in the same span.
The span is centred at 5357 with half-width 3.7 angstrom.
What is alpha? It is 25.2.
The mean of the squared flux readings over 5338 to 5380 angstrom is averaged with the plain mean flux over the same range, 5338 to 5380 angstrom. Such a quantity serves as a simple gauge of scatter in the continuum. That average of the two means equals 18.2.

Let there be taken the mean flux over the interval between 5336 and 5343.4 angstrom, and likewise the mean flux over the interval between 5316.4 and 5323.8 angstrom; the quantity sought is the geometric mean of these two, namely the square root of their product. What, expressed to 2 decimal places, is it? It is 5.55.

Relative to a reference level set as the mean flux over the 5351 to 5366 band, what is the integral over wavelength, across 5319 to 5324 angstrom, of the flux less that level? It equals 0.3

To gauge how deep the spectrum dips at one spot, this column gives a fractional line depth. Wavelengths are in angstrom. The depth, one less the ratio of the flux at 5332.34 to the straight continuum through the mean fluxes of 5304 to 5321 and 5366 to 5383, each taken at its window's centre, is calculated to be 0.12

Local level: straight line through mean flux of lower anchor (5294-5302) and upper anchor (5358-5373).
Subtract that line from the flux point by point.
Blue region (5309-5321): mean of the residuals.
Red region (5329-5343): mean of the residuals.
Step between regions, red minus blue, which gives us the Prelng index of -0.9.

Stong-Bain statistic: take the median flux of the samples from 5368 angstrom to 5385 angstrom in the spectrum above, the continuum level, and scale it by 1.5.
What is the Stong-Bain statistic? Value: 8.34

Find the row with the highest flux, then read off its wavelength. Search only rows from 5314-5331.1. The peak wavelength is 5315.18 angstrom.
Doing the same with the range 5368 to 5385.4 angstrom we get 5376.73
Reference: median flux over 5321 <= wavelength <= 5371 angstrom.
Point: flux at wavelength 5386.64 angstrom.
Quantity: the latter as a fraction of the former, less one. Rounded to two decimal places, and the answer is 0.02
